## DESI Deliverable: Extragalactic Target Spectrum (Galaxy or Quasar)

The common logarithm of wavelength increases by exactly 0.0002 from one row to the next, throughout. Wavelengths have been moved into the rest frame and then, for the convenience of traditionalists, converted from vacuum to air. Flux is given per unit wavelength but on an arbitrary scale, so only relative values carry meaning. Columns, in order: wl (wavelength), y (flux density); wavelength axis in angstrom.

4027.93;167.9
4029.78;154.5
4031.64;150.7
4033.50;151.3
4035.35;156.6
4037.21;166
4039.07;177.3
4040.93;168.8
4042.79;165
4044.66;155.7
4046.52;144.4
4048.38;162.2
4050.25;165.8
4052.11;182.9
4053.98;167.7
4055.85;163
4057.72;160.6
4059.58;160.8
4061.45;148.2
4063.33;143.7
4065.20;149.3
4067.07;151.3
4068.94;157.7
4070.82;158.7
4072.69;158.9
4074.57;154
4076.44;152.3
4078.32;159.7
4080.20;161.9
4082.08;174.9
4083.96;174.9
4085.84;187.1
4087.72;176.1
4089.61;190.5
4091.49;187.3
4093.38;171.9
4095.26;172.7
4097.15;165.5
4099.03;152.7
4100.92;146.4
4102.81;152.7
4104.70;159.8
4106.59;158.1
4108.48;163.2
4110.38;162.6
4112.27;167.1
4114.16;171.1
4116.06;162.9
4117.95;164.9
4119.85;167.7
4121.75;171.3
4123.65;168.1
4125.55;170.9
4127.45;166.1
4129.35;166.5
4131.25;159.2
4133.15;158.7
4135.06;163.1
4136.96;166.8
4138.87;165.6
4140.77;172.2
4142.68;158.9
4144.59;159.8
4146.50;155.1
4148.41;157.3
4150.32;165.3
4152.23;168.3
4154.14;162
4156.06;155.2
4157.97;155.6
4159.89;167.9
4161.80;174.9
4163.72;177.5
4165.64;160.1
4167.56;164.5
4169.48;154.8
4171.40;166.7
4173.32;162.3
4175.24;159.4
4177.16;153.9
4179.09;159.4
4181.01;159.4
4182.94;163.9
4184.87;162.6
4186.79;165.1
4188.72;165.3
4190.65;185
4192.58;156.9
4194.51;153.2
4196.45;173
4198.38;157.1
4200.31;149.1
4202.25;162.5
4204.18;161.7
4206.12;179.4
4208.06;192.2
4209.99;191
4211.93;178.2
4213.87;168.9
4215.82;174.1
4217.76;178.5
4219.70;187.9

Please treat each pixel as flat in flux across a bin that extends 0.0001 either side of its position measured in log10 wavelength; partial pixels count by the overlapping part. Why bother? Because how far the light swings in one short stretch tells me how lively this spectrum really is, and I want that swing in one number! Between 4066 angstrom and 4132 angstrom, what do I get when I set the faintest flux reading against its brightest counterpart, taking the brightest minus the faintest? 44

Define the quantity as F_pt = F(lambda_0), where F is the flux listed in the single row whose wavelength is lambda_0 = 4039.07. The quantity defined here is 177.3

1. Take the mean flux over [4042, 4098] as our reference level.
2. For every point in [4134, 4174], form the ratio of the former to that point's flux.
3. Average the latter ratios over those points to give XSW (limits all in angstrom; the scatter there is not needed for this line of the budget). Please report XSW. 1.005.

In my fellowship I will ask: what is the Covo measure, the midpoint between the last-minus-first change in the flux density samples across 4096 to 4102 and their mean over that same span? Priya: 68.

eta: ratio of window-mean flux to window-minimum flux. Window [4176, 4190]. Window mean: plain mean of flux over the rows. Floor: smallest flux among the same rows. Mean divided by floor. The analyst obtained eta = 1.05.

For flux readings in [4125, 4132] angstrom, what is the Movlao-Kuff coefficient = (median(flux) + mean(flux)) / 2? 166.0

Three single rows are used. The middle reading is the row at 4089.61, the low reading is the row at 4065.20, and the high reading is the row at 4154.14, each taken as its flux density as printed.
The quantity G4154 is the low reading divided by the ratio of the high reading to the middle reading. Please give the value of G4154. 176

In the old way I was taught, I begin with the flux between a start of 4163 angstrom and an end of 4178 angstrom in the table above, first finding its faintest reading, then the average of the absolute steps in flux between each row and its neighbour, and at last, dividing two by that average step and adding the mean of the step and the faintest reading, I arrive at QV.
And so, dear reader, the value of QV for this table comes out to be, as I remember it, 81.2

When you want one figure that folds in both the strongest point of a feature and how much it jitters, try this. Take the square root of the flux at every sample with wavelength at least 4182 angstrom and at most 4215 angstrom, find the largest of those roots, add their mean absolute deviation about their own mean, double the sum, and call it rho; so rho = 28.5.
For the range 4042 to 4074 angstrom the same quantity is 27.6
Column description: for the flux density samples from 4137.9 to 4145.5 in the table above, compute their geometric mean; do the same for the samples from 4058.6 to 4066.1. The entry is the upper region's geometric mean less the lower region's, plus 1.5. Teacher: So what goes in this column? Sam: 15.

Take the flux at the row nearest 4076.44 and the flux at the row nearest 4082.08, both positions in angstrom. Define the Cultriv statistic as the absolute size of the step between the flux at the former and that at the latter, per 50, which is 0.45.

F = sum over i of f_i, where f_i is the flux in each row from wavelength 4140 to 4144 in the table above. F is 331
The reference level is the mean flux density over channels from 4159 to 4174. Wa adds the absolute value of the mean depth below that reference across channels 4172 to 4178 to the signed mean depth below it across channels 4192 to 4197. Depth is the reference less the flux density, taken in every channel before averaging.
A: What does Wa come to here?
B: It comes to 13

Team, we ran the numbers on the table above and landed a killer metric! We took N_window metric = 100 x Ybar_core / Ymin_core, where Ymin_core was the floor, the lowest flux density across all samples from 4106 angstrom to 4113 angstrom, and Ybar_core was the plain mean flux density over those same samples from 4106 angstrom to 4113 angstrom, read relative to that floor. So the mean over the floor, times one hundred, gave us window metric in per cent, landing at 103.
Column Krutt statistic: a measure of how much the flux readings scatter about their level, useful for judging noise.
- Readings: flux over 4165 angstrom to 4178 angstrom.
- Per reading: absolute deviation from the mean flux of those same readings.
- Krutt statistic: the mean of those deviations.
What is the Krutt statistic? 3.6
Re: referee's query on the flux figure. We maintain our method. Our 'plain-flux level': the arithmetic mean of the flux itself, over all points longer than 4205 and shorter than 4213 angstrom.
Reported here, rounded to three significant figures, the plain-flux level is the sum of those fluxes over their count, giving 185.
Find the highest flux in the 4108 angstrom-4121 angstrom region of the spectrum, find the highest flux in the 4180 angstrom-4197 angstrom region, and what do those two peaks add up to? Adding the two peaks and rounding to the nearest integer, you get 356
